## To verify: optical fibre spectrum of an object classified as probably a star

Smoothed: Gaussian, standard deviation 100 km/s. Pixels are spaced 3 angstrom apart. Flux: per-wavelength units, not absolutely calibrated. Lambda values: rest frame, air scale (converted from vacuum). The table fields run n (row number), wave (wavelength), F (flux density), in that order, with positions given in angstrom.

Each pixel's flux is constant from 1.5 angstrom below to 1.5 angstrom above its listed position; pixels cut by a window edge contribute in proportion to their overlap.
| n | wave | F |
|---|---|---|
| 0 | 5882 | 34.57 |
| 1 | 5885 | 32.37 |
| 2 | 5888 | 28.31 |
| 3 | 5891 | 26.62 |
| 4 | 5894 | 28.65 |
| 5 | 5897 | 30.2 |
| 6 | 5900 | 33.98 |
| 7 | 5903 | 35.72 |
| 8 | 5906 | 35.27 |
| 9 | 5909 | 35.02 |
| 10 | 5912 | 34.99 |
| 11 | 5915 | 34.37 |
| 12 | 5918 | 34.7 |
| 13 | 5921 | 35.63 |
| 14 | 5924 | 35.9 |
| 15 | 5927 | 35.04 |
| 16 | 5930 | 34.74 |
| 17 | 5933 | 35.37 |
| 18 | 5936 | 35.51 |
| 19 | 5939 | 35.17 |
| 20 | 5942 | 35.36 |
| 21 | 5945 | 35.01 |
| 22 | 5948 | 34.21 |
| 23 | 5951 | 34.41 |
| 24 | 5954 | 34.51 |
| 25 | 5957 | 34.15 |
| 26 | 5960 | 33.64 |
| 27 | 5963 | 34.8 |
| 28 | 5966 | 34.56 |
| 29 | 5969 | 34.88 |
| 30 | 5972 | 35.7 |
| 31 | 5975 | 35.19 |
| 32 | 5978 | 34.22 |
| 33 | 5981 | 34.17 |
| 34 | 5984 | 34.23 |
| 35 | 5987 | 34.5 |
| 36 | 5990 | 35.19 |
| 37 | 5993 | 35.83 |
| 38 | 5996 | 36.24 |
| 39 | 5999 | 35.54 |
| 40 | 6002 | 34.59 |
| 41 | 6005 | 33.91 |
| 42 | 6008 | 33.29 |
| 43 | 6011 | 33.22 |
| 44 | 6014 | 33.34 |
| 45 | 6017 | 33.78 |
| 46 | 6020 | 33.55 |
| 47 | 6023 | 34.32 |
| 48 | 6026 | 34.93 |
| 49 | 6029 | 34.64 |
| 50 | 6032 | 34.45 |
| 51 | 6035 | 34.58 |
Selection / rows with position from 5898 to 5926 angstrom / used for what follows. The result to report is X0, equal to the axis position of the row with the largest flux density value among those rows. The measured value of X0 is 5924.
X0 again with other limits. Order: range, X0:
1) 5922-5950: 5924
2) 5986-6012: 5996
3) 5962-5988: 5972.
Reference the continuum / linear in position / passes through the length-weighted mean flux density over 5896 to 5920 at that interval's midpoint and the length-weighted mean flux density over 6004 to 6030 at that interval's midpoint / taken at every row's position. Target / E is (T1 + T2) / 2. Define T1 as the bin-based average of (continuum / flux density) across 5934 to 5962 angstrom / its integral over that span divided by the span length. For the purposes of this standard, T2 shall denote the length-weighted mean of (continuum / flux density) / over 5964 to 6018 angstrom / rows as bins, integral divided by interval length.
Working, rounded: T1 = 0.99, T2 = 0.984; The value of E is 0.985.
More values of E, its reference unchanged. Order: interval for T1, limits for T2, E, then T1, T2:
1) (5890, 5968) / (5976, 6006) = 0.992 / 1.01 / 0.976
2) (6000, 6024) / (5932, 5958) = 0.993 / 1.00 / 0.982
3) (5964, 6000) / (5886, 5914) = 1.028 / 0.97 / 1.084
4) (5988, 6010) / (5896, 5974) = 0.980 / 0.97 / 0.987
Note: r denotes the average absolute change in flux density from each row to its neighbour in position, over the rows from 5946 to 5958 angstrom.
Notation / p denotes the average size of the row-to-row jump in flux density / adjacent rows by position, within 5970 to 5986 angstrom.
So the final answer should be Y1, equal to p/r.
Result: 1.8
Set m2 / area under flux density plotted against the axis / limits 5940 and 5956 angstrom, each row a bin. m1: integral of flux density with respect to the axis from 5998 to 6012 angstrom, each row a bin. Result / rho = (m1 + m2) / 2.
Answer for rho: 516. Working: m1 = 477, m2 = 555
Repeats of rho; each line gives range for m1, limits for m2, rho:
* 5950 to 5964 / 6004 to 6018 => 474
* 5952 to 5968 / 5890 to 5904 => 492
